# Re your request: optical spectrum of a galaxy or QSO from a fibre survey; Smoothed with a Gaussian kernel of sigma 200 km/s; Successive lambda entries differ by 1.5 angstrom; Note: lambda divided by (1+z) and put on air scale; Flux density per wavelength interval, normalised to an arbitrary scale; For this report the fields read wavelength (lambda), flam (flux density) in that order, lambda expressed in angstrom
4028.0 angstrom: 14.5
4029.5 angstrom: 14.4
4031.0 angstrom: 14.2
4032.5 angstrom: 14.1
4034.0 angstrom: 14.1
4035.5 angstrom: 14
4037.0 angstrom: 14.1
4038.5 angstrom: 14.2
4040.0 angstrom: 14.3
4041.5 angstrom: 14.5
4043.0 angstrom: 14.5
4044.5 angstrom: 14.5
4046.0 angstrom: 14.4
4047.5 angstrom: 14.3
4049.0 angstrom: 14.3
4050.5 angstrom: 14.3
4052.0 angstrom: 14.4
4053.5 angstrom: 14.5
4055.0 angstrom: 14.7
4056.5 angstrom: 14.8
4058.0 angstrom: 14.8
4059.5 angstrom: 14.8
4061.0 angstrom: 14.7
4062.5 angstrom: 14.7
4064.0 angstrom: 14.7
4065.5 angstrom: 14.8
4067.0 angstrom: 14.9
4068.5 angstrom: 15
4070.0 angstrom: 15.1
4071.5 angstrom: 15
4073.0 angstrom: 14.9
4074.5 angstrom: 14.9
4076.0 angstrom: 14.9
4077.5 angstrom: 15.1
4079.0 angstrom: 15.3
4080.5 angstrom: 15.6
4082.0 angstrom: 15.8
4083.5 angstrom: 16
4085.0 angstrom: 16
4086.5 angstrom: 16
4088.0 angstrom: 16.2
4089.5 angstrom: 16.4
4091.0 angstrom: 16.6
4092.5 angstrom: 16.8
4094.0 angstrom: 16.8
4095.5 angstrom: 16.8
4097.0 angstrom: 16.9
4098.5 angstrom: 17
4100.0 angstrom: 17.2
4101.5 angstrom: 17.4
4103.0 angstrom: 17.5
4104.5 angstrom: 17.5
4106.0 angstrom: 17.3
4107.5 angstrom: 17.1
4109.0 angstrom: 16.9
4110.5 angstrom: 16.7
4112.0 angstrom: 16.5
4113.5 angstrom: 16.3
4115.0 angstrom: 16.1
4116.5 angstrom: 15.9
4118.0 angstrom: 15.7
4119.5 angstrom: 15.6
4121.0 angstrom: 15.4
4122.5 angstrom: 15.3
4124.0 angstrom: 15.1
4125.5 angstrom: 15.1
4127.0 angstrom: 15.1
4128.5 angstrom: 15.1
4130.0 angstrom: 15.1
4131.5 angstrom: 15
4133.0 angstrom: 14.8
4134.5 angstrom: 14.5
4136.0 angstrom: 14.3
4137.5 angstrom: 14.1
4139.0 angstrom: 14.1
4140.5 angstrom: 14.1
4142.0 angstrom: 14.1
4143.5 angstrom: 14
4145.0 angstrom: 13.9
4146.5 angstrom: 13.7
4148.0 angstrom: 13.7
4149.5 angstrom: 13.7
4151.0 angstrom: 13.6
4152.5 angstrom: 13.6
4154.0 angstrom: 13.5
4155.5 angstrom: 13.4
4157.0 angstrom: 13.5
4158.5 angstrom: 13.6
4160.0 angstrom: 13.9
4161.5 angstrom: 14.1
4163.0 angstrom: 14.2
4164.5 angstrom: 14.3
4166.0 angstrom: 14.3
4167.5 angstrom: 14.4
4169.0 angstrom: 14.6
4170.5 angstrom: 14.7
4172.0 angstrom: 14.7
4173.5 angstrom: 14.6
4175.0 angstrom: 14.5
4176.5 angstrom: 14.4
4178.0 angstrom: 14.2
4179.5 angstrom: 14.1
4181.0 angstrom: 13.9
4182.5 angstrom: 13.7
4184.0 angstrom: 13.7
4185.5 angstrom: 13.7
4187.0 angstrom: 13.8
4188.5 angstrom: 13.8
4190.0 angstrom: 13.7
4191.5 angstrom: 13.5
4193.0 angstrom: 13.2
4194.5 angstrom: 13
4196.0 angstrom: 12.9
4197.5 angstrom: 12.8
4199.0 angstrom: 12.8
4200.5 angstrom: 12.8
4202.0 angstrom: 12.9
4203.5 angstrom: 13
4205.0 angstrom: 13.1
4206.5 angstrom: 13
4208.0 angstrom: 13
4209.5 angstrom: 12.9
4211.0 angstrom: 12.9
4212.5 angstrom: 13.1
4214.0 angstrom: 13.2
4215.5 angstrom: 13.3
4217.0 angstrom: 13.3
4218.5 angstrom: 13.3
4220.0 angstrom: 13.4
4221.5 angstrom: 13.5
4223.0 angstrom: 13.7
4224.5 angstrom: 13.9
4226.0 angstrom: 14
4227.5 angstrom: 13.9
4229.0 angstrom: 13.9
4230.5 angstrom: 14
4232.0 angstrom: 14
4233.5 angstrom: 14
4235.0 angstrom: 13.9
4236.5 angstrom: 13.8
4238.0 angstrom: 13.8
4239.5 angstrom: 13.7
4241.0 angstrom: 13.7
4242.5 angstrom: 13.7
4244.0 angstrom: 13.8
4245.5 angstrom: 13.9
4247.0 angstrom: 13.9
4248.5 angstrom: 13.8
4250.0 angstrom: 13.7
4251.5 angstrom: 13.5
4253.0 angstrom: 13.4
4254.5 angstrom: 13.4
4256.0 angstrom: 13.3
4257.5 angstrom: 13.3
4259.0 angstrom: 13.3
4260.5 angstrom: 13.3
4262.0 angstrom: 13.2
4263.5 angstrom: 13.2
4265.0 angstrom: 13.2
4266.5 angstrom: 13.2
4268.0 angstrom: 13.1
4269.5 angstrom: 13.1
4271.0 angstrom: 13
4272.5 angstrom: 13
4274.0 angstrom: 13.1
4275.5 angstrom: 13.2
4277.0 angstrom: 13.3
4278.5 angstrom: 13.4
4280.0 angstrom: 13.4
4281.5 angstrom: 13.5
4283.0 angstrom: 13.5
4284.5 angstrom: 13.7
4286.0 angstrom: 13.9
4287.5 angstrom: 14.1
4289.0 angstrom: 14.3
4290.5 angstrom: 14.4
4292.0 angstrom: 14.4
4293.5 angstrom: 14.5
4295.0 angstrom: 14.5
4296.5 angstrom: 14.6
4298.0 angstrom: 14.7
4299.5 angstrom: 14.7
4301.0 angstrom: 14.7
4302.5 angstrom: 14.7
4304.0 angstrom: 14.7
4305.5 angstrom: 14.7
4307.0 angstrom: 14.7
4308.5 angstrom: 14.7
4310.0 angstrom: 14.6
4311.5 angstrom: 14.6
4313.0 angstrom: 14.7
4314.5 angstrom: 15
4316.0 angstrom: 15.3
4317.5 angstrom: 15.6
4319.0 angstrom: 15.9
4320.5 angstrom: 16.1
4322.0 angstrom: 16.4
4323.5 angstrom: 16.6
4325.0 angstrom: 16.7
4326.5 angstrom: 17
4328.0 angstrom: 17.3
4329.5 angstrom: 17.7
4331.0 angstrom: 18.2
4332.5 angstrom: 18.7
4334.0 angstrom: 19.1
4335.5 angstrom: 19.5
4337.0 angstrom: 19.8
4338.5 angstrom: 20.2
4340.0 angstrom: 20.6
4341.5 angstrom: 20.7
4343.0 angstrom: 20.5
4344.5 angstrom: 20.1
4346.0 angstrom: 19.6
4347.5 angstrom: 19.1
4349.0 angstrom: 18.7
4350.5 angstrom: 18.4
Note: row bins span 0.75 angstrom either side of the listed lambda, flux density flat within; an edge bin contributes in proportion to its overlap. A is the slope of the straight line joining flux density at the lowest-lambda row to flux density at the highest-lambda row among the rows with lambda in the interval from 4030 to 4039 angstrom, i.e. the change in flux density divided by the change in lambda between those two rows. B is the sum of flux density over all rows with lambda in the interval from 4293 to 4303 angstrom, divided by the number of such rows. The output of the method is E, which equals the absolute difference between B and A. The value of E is 14.6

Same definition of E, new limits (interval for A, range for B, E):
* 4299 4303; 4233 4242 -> 13.8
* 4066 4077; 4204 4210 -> 13.0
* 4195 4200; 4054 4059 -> 14.8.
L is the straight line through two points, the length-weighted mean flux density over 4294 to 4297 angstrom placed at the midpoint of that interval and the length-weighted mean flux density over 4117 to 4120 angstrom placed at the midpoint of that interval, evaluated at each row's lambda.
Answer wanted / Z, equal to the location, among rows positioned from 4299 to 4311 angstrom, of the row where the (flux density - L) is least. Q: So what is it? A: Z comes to 4310.0 angstrom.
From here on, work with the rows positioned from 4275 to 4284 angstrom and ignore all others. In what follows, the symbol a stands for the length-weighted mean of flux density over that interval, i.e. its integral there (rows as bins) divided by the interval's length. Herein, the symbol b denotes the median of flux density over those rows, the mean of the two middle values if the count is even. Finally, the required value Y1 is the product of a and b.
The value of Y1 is 180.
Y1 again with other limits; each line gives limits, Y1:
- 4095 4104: 293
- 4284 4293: 201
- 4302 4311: 216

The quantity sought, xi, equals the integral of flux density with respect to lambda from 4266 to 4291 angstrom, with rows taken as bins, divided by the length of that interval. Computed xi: 13.5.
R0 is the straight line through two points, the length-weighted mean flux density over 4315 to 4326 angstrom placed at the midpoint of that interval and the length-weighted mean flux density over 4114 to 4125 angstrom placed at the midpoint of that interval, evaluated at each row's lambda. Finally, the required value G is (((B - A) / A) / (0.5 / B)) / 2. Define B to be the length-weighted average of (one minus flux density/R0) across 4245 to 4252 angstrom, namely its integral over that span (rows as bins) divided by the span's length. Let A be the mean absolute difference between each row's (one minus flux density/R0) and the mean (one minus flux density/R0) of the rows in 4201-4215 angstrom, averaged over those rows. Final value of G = 3.53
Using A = 0.005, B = 0.13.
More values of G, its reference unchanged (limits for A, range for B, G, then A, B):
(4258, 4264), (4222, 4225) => 5.04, 0.003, 0.13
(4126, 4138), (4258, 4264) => 1.12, 0.022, 0.17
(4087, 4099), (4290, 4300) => 0.54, 0.013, 0.09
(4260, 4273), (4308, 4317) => 0.94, 0.006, 0.08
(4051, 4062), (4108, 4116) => 0.51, 0.008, -0.06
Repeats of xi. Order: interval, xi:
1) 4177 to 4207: 13.4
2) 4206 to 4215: 13.0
